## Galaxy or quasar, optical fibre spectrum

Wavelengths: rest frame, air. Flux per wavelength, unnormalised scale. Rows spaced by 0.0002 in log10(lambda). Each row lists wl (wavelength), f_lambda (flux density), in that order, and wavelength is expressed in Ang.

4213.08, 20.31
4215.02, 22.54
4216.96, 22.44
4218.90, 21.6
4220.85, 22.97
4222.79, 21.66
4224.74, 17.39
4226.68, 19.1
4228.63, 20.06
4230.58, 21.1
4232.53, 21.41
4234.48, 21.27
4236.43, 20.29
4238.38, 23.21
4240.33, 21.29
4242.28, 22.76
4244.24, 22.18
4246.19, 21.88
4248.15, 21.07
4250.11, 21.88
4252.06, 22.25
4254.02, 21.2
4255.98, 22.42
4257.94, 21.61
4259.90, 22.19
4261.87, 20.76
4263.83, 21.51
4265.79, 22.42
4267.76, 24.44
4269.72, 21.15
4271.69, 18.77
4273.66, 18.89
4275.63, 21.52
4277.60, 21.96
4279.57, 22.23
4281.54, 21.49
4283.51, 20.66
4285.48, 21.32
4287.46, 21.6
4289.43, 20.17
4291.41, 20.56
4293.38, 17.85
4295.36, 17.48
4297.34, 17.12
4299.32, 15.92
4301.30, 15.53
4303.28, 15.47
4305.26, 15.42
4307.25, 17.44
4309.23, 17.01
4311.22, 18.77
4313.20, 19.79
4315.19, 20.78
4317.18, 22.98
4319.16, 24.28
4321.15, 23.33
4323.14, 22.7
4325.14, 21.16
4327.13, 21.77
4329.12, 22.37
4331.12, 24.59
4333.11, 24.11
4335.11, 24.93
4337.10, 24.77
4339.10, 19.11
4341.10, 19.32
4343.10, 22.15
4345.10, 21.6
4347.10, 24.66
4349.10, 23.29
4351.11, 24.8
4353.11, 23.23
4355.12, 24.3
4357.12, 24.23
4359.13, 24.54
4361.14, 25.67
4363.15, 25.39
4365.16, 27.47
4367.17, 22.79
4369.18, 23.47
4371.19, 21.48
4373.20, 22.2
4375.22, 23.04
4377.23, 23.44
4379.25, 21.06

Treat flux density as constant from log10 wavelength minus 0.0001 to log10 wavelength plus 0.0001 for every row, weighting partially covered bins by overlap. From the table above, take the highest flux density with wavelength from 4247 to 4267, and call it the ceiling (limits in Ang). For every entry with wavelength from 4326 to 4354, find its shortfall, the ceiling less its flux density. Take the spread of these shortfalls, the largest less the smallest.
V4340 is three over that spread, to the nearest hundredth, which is 0.52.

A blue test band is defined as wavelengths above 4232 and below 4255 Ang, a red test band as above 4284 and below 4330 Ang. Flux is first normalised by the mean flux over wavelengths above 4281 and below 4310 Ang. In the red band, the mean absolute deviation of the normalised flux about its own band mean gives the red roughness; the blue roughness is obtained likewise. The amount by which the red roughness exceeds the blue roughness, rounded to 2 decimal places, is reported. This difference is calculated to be 0.10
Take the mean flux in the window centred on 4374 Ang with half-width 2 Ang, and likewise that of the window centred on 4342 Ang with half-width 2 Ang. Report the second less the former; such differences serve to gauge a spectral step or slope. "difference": -1.9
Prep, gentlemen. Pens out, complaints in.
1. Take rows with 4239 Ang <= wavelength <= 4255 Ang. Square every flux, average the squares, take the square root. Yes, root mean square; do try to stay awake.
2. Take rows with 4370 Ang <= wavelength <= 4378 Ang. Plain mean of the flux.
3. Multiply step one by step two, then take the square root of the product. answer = 22.2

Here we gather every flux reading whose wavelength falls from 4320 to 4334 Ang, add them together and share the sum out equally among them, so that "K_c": 22.9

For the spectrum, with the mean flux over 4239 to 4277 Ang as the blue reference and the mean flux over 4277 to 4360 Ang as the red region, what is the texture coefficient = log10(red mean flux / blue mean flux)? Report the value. -0.010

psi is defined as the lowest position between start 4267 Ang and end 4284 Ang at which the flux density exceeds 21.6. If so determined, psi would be 4267.76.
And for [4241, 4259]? 4242.28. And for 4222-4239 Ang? 4222.79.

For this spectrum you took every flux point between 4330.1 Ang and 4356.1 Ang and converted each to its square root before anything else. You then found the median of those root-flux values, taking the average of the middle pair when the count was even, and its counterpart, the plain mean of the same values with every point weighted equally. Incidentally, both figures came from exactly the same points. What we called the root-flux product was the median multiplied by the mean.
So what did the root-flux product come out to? 23.6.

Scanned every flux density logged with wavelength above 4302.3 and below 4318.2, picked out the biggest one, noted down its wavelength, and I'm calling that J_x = 4317.18 Ang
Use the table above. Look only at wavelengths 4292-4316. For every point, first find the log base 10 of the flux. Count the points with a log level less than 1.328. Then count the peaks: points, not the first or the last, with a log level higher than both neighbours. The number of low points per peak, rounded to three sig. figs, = 12.0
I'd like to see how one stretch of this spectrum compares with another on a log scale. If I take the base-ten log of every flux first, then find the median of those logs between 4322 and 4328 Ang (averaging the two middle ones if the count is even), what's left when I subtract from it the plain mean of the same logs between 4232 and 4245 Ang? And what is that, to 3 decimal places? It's 0.000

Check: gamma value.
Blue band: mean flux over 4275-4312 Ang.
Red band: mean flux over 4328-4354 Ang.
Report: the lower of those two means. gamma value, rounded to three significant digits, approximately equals 18.9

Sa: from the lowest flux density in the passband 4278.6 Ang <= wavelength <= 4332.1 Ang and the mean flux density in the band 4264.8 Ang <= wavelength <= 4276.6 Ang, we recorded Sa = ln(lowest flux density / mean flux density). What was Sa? -0.32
